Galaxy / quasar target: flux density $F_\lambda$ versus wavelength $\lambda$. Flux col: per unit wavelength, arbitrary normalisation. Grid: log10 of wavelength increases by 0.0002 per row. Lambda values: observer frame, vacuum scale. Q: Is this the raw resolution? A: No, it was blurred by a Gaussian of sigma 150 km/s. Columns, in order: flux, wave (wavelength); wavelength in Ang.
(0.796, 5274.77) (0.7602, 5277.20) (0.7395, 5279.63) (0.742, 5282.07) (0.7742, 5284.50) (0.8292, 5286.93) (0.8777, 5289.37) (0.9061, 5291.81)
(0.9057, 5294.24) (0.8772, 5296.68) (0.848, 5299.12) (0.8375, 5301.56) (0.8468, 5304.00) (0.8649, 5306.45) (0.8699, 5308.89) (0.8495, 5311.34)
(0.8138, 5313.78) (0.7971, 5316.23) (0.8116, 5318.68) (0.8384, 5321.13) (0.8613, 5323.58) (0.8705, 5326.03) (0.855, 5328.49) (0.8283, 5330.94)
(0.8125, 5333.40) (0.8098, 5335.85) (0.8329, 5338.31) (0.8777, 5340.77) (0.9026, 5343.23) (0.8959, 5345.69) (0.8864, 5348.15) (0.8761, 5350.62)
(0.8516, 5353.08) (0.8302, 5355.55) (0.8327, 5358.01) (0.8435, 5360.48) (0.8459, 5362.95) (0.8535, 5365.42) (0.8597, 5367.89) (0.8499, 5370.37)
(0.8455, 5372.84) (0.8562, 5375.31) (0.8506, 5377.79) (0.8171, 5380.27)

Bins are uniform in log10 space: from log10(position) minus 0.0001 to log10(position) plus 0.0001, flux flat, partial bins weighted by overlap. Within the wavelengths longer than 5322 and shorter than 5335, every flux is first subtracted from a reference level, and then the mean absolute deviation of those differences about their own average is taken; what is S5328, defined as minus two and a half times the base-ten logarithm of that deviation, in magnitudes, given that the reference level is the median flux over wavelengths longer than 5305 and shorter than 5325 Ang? 4.24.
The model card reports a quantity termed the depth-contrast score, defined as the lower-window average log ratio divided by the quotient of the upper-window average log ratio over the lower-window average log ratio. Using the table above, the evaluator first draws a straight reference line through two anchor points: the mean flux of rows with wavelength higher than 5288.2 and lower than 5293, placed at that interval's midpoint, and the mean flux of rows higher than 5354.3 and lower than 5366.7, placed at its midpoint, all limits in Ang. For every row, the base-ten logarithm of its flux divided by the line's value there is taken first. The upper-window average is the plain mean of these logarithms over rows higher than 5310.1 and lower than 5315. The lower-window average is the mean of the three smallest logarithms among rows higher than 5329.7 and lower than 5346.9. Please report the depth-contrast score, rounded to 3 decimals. -0.023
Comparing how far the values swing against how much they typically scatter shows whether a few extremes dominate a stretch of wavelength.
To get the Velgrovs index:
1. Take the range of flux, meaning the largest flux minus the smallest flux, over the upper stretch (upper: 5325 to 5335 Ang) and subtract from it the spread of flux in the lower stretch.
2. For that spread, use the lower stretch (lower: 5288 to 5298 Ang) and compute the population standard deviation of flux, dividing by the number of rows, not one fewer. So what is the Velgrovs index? 0.044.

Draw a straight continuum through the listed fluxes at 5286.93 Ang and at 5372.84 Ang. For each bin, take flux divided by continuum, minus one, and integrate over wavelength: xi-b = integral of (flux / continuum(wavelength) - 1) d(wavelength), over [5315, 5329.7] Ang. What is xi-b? 0.05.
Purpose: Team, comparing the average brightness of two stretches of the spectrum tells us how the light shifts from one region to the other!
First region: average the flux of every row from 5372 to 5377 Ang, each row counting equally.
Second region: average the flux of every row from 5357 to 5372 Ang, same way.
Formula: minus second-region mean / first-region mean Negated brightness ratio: -1.00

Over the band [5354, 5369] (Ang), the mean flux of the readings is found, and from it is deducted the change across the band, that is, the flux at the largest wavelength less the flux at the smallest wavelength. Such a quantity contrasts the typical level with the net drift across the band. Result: 0.815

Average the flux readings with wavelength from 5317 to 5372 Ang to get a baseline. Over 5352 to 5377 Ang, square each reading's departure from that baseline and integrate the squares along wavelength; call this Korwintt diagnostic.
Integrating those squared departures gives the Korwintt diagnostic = 0.002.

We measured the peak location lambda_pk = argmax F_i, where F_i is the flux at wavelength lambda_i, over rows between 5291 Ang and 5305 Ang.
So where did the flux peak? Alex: 5291.81 Ang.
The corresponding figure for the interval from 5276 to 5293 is 5291.81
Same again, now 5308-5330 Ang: 5326.03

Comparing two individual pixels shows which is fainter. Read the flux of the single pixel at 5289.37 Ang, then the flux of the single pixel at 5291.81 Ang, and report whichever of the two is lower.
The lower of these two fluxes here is 0.88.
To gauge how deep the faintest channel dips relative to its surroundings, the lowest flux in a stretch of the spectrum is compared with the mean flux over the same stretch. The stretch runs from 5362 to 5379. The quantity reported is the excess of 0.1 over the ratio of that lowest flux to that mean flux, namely -0.893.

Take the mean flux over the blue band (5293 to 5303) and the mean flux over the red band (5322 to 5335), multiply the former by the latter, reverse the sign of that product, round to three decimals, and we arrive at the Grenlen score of -0.733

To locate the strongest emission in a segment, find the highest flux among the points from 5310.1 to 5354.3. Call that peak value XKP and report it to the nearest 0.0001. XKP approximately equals 0.9026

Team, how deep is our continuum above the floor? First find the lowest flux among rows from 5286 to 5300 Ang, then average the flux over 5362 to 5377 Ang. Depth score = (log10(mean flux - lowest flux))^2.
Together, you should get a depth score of 2.7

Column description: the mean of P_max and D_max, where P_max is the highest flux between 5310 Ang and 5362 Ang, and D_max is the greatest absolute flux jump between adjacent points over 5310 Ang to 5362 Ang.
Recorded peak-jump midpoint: 0.474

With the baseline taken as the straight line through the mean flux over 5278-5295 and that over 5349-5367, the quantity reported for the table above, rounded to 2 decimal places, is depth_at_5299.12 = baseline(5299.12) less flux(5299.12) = -0.02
